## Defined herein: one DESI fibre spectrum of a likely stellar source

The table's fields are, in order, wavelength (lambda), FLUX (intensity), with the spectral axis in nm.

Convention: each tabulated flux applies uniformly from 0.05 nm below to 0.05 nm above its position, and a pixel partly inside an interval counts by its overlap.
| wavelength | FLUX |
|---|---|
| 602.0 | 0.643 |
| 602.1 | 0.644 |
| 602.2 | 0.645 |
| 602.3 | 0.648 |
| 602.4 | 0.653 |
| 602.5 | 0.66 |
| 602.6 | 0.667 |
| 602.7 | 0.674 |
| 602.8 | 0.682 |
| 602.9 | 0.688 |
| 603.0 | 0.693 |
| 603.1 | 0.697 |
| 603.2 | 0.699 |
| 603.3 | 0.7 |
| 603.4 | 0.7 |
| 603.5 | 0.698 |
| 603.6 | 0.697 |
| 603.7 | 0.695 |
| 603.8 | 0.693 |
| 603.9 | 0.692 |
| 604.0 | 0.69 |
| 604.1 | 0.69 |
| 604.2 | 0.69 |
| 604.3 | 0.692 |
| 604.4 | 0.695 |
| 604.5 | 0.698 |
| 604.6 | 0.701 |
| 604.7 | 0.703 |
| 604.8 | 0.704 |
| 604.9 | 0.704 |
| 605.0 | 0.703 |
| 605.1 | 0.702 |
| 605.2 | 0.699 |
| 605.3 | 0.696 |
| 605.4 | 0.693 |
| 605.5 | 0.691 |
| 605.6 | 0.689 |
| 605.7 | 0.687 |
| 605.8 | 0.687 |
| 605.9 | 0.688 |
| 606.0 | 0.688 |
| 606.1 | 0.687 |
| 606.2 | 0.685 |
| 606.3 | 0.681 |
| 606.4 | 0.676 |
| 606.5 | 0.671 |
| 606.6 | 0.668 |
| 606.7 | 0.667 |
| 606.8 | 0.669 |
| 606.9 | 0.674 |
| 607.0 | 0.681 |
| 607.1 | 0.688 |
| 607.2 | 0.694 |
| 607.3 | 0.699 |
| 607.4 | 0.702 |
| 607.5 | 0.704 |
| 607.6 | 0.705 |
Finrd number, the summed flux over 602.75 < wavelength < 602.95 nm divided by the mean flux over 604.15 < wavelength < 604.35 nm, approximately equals 1.98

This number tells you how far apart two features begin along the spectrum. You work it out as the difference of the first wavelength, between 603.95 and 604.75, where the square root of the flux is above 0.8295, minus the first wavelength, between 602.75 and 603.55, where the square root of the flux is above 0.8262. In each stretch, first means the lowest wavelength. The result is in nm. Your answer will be 1.10 nm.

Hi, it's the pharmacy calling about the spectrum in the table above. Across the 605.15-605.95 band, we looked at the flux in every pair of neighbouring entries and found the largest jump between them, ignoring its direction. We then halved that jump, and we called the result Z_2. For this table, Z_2 0.0015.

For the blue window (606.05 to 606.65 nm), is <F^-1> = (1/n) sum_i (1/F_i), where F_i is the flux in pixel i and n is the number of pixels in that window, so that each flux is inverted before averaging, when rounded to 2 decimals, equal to 1.48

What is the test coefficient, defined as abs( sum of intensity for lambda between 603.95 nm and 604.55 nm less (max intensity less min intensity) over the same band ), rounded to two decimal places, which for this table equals 4.15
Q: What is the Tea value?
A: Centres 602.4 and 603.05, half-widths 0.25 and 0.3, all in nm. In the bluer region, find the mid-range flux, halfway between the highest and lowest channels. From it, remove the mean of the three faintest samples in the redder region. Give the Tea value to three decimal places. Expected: -0.032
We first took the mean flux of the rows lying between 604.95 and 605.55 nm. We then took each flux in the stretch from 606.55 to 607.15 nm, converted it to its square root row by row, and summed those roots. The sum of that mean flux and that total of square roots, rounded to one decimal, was 5.6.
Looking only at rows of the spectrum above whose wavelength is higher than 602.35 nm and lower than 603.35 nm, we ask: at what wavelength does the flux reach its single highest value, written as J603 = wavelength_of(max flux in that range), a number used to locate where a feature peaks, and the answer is 603.3 nm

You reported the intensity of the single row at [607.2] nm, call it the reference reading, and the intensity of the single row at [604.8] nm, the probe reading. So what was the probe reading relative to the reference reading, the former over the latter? 1.01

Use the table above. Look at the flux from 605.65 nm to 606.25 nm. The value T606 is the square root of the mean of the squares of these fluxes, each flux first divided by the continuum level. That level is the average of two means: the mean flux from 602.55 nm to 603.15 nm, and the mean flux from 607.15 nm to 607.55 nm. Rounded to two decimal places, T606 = 0.99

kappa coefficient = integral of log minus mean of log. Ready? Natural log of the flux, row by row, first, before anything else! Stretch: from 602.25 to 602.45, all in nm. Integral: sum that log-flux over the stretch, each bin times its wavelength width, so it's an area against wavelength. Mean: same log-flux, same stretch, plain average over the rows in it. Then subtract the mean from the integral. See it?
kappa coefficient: 0.344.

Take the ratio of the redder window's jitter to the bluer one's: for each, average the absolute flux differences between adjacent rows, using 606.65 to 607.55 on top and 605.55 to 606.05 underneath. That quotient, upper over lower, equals 6.2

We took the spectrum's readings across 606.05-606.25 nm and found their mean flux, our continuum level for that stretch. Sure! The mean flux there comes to 0.686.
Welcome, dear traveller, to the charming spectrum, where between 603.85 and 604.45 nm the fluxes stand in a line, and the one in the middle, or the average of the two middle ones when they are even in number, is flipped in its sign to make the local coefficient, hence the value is -0.691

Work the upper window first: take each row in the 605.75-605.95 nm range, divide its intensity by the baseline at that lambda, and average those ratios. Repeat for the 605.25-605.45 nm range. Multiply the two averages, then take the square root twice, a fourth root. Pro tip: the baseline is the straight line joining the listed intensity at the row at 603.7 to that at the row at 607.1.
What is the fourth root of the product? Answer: 1.00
